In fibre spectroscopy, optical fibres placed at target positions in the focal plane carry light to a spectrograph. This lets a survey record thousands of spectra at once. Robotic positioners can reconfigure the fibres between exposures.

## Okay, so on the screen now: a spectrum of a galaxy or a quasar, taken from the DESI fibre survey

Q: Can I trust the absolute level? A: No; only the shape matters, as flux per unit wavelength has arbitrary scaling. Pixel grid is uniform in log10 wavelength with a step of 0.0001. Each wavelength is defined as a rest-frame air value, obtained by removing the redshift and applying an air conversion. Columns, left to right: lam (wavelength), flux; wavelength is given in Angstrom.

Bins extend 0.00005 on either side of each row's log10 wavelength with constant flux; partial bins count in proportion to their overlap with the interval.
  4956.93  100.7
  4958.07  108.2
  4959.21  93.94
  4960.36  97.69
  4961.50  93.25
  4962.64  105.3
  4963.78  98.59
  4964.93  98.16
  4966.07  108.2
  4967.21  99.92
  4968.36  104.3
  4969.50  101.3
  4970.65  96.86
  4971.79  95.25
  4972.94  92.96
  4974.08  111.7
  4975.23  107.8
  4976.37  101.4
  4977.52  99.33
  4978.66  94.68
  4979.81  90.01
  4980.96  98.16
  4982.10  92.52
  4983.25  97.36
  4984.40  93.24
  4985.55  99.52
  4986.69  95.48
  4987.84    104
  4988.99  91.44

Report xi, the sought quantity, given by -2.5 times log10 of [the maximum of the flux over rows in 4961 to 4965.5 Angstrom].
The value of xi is -5.06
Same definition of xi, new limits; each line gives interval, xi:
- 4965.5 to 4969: -5.09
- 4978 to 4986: -4.99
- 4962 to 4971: -5.09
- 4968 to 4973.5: -5.05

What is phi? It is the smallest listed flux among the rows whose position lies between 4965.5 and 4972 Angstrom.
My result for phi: 95.25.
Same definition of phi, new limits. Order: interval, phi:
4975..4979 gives 94.68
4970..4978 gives 92.96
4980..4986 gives 92.52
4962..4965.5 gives 98.16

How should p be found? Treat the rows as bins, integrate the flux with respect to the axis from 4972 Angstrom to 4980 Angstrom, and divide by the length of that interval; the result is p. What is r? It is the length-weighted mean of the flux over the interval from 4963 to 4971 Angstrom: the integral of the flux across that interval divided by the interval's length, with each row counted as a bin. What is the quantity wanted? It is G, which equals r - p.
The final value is 1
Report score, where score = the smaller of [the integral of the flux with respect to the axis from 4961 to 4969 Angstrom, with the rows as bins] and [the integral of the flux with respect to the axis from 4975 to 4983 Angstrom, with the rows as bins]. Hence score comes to 779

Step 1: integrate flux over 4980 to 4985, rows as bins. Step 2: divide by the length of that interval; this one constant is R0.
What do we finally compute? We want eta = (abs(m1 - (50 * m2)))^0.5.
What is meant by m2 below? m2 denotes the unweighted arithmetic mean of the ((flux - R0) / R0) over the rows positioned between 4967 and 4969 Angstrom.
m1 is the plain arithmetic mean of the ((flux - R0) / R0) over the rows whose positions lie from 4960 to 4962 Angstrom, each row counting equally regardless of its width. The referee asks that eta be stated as 2.0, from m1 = 0.006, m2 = 0.076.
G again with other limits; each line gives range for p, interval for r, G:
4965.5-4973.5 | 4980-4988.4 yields -3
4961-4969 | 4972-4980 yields -1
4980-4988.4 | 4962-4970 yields 5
